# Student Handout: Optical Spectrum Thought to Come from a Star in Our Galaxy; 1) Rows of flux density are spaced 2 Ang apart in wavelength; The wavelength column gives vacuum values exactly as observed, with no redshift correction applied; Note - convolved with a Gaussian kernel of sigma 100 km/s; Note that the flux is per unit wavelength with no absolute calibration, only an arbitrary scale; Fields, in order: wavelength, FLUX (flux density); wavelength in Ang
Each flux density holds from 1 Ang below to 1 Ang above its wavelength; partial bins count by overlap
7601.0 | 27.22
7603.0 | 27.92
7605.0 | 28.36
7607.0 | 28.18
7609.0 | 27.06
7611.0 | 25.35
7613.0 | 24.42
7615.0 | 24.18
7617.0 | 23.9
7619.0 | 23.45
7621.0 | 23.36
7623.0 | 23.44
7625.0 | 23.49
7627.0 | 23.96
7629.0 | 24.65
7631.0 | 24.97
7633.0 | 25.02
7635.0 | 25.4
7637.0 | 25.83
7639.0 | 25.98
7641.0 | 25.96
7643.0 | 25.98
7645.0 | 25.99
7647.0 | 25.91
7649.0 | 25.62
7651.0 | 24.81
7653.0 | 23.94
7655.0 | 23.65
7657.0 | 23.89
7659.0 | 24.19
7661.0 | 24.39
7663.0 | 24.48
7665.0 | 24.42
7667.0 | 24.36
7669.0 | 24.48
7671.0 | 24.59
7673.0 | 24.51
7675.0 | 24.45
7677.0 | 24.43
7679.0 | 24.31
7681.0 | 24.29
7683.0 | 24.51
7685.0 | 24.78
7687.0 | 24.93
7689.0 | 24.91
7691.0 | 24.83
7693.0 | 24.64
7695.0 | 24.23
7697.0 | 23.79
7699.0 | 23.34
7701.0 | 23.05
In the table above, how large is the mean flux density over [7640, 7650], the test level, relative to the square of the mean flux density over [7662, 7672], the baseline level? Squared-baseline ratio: 0.043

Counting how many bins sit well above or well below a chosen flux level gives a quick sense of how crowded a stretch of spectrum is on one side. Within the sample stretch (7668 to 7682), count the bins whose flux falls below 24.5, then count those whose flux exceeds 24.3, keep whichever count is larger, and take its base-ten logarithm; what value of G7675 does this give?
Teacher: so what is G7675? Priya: 0.78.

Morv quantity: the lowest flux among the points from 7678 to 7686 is 24.29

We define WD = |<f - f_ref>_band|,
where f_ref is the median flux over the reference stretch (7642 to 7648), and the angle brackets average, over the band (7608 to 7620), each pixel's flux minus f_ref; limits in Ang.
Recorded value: 1.3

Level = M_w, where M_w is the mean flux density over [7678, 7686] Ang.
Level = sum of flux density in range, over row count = 24.5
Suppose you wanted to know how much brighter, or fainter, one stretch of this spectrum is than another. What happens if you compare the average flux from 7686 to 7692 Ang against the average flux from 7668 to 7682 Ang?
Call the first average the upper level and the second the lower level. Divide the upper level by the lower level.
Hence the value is 1.02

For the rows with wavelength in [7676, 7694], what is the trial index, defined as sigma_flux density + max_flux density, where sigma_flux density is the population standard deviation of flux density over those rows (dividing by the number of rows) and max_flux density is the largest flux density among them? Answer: 25.2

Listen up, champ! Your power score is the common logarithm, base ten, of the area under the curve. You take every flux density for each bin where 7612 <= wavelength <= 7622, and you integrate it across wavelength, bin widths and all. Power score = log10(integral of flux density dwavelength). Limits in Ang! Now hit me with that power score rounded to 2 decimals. 2.38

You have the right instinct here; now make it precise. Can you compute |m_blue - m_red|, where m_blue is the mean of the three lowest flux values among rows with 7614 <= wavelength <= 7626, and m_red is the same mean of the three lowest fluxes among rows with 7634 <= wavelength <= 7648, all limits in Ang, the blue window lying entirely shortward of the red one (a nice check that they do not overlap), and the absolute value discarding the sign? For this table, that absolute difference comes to 2.3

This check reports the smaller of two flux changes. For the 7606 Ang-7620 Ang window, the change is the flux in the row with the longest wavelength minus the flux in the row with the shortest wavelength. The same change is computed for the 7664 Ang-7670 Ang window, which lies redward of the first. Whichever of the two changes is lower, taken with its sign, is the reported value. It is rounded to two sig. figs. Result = -4.7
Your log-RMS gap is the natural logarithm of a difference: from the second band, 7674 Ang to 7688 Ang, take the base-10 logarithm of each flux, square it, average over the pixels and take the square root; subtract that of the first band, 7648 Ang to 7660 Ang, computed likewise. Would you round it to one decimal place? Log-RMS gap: -5.7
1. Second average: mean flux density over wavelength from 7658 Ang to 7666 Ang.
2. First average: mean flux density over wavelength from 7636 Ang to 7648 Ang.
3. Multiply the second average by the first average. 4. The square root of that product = 25.1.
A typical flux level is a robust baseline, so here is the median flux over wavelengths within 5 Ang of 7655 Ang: 23.9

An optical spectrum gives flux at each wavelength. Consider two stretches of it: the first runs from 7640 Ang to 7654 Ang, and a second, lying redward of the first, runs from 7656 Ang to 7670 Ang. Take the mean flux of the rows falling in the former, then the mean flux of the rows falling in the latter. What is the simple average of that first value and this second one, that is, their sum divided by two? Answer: 24.9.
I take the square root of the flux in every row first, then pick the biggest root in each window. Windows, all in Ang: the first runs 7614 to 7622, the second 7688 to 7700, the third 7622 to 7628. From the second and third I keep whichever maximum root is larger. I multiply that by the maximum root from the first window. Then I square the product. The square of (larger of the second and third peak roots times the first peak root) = 602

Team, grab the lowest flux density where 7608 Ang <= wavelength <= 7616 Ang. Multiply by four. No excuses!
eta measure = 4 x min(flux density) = 97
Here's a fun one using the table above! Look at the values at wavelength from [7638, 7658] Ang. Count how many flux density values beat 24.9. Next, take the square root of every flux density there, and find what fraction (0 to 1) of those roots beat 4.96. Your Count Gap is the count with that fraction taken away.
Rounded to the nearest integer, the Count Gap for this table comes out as 5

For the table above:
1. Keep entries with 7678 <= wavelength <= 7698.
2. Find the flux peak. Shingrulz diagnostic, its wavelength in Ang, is 7687.0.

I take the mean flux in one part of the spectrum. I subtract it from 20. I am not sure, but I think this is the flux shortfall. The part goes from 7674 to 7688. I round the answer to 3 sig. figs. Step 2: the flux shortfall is -4.53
